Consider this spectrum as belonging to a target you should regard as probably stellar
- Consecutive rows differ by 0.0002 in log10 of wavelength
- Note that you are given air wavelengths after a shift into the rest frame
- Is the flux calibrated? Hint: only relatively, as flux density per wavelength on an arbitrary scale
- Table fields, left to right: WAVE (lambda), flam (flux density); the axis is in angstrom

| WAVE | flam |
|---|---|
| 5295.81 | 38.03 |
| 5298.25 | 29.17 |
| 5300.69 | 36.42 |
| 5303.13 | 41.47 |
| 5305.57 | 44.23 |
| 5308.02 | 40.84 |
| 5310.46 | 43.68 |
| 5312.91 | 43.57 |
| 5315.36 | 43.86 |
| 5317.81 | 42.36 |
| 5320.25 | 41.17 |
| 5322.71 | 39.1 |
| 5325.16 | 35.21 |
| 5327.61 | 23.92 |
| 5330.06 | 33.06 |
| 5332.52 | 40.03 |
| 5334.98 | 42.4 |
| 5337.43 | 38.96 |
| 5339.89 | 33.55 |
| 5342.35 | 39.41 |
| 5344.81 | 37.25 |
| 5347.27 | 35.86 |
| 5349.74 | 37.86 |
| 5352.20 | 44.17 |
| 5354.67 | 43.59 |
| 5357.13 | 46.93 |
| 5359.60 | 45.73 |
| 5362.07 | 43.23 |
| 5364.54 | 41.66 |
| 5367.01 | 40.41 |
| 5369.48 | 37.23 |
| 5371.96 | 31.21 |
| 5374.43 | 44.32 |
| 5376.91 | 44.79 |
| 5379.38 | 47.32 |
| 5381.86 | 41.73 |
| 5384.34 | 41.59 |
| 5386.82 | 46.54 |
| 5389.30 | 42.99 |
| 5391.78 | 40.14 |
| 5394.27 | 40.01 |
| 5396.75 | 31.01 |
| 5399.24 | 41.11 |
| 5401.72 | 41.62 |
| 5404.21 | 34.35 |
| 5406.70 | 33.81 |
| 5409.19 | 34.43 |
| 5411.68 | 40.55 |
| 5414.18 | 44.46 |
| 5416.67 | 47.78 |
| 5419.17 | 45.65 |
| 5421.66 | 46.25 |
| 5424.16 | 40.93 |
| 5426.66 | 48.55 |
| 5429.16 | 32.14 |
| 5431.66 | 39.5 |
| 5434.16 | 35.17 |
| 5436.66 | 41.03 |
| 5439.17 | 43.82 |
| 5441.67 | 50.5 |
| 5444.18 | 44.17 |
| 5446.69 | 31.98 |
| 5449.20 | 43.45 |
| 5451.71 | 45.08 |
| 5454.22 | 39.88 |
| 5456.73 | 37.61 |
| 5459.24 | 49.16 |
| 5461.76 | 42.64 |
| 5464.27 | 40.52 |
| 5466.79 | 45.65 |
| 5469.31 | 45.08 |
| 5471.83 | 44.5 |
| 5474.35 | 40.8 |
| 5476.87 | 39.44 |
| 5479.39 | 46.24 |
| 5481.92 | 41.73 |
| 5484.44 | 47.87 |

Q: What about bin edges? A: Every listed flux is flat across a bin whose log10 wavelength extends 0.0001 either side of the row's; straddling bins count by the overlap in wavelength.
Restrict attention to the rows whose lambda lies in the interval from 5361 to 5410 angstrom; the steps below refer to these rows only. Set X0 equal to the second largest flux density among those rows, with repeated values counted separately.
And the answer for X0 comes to 46.54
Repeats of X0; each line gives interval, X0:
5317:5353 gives 42.4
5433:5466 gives 49.16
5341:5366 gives 45.73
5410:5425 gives 46.25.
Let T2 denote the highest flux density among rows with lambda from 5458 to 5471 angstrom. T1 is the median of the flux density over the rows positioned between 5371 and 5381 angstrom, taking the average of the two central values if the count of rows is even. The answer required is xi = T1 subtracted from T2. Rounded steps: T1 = 44.6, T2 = 49.16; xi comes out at 4.6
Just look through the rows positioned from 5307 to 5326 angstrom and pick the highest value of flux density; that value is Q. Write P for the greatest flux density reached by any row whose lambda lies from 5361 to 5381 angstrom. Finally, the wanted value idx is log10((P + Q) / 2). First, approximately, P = 47.32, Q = 43.86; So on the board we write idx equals 1.66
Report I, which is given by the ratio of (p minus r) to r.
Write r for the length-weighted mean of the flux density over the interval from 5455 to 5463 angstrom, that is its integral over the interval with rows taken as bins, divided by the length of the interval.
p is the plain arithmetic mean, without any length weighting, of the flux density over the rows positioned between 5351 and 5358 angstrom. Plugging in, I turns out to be 0.05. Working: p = 44.9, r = 43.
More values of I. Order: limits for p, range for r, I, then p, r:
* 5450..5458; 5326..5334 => 0.25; 40.9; 33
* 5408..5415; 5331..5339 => 0.00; 39.8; 40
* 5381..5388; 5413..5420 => -0.06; 43.3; 46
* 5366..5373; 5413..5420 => -0.21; 36.3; 46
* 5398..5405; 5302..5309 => -0.08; 39.0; 42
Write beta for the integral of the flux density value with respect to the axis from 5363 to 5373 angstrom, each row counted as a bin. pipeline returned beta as 379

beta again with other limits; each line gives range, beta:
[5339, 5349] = 367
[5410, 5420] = 441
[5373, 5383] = 443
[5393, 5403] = 384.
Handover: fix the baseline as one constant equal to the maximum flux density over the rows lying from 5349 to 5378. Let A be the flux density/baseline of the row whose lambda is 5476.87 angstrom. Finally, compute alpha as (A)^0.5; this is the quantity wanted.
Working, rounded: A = 0.84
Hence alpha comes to 0.92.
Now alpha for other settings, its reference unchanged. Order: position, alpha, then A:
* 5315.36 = 0.97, 0.93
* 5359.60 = 0.99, 0.97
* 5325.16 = 0.87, 0.75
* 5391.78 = 0.92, 0.86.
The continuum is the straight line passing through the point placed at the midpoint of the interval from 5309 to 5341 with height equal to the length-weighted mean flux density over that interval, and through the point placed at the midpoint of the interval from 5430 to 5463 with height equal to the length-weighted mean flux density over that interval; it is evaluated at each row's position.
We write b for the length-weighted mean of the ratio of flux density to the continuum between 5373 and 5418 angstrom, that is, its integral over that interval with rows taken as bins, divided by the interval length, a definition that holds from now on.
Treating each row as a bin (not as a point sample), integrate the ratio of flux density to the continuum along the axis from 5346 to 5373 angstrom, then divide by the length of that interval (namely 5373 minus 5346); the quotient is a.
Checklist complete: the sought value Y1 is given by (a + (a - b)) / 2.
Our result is 0.53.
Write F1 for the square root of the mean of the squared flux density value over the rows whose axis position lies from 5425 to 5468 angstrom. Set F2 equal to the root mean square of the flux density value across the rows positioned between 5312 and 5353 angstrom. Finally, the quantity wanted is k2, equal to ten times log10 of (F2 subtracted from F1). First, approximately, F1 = 42.1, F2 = 38.7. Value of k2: 5.4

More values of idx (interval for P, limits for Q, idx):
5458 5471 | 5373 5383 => 1.68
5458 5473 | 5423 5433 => 1.69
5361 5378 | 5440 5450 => 1.68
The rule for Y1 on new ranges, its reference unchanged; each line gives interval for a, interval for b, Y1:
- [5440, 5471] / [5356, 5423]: 0.51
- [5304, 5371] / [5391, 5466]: 0.53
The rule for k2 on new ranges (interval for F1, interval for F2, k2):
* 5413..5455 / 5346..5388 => -3.3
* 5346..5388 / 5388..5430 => 1.9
